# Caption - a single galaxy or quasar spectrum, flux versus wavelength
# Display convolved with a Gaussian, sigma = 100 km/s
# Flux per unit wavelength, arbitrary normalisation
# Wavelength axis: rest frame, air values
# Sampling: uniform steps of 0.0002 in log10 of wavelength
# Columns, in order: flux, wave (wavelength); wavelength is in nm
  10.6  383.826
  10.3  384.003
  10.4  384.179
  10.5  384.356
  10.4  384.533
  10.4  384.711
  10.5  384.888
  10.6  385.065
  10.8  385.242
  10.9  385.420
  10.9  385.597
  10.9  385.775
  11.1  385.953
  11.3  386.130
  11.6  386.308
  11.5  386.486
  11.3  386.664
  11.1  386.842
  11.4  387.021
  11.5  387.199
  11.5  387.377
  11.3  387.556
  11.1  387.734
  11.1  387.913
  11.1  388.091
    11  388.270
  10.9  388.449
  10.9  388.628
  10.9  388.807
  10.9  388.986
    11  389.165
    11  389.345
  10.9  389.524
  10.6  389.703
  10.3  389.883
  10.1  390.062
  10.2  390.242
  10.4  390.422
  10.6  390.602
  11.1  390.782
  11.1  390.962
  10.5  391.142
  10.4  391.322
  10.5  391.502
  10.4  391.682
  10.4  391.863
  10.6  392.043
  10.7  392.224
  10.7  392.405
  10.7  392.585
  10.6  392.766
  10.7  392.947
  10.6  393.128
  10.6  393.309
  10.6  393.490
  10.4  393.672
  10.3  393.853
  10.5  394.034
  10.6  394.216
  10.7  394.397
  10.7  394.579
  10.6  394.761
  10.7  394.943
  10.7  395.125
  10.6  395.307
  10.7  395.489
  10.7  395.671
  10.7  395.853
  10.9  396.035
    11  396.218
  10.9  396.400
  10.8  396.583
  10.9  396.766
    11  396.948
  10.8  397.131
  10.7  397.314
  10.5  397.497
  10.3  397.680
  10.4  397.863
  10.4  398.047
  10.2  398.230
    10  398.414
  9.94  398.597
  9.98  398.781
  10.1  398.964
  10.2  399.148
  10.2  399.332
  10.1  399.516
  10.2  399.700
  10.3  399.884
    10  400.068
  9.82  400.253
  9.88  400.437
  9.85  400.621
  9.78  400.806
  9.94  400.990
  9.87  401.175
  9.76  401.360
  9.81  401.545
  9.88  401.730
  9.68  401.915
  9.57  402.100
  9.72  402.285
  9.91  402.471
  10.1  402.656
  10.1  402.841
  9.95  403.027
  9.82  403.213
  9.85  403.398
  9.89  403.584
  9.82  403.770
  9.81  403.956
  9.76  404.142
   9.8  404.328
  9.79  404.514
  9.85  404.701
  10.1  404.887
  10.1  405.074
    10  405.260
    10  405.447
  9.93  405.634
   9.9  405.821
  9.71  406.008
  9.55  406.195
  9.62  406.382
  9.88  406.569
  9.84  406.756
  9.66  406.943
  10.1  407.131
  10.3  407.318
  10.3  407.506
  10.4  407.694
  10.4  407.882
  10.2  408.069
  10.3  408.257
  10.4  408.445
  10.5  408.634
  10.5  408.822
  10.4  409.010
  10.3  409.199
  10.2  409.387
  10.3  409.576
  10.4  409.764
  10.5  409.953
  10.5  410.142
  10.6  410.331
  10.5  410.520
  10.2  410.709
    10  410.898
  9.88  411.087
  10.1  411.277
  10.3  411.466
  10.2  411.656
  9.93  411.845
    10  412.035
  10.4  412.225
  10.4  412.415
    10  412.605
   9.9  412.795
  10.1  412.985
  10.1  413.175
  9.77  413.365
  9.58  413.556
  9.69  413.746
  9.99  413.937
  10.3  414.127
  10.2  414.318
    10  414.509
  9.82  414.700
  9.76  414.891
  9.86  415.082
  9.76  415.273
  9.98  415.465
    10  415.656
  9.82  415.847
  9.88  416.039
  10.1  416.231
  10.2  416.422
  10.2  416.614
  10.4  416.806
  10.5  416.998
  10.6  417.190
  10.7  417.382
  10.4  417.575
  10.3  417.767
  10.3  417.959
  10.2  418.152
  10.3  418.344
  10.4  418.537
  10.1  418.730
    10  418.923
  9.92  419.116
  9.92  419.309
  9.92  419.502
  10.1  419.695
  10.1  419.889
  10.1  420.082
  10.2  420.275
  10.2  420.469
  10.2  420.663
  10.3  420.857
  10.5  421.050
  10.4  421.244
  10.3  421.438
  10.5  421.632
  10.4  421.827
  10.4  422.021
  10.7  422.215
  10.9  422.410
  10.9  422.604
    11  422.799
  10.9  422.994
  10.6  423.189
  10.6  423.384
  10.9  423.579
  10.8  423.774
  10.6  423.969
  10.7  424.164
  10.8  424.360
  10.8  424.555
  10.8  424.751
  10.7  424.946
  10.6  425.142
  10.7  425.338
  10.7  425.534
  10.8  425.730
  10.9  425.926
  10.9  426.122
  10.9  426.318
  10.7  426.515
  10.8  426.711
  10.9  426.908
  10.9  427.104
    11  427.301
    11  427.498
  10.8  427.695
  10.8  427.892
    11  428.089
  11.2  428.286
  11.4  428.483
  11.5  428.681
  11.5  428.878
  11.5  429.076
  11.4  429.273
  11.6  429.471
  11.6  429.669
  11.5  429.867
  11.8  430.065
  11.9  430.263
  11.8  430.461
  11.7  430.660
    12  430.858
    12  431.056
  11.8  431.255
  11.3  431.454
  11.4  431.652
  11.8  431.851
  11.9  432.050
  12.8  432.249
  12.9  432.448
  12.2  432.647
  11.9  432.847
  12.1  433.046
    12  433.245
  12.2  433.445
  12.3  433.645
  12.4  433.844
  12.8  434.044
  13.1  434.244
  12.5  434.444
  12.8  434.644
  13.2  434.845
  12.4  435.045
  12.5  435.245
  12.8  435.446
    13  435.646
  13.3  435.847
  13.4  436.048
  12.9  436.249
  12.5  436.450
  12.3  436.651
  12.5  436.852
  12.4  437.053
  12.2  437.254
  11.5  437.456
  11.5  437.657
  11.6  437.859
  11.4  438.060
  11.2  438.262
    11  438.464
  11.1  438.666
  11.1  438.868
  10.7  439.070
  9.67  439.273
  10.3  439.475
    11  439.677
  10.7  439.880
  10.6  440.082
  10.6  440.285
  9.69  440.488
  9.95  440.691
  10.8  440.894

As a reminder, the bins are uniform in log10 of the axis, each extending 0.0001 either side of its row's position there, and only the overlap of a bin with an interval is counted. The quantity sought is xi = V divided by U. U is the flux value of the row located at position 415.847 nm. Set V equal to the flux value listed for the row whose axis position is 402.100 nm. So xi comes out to 0.97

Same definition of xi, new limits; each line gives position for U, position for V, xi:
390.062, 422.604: 1.08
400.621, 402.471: 1.01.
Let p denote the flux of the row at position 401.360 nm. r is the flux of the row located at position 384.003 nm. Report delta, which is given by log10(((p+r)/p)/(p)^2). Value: -1.67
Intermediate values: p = 9.76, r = 10.3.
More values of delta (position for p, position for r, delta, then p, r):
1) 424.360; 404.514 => -1.79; 10.8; 9.79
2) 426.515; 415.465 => -1.77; 10.7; 9.98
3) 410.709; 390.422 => -1.71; 10.2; 10.4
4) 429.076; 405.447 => -1.85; 11.5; 10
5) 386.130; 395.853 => -1.82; 11.3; 10.7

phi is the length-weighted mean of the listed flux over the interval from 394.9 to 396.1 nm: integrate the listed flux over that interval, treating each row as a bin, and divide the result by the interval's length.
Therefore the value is 10.7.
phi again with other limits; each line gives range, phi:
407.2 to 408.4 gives 10.3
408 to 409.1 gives 10.4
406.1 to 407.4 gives 9.9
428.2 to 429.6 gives 11.4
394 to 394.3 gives 10.5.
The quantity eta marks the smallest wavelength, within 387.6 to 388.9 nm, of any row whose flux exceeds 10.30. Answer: 387.734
